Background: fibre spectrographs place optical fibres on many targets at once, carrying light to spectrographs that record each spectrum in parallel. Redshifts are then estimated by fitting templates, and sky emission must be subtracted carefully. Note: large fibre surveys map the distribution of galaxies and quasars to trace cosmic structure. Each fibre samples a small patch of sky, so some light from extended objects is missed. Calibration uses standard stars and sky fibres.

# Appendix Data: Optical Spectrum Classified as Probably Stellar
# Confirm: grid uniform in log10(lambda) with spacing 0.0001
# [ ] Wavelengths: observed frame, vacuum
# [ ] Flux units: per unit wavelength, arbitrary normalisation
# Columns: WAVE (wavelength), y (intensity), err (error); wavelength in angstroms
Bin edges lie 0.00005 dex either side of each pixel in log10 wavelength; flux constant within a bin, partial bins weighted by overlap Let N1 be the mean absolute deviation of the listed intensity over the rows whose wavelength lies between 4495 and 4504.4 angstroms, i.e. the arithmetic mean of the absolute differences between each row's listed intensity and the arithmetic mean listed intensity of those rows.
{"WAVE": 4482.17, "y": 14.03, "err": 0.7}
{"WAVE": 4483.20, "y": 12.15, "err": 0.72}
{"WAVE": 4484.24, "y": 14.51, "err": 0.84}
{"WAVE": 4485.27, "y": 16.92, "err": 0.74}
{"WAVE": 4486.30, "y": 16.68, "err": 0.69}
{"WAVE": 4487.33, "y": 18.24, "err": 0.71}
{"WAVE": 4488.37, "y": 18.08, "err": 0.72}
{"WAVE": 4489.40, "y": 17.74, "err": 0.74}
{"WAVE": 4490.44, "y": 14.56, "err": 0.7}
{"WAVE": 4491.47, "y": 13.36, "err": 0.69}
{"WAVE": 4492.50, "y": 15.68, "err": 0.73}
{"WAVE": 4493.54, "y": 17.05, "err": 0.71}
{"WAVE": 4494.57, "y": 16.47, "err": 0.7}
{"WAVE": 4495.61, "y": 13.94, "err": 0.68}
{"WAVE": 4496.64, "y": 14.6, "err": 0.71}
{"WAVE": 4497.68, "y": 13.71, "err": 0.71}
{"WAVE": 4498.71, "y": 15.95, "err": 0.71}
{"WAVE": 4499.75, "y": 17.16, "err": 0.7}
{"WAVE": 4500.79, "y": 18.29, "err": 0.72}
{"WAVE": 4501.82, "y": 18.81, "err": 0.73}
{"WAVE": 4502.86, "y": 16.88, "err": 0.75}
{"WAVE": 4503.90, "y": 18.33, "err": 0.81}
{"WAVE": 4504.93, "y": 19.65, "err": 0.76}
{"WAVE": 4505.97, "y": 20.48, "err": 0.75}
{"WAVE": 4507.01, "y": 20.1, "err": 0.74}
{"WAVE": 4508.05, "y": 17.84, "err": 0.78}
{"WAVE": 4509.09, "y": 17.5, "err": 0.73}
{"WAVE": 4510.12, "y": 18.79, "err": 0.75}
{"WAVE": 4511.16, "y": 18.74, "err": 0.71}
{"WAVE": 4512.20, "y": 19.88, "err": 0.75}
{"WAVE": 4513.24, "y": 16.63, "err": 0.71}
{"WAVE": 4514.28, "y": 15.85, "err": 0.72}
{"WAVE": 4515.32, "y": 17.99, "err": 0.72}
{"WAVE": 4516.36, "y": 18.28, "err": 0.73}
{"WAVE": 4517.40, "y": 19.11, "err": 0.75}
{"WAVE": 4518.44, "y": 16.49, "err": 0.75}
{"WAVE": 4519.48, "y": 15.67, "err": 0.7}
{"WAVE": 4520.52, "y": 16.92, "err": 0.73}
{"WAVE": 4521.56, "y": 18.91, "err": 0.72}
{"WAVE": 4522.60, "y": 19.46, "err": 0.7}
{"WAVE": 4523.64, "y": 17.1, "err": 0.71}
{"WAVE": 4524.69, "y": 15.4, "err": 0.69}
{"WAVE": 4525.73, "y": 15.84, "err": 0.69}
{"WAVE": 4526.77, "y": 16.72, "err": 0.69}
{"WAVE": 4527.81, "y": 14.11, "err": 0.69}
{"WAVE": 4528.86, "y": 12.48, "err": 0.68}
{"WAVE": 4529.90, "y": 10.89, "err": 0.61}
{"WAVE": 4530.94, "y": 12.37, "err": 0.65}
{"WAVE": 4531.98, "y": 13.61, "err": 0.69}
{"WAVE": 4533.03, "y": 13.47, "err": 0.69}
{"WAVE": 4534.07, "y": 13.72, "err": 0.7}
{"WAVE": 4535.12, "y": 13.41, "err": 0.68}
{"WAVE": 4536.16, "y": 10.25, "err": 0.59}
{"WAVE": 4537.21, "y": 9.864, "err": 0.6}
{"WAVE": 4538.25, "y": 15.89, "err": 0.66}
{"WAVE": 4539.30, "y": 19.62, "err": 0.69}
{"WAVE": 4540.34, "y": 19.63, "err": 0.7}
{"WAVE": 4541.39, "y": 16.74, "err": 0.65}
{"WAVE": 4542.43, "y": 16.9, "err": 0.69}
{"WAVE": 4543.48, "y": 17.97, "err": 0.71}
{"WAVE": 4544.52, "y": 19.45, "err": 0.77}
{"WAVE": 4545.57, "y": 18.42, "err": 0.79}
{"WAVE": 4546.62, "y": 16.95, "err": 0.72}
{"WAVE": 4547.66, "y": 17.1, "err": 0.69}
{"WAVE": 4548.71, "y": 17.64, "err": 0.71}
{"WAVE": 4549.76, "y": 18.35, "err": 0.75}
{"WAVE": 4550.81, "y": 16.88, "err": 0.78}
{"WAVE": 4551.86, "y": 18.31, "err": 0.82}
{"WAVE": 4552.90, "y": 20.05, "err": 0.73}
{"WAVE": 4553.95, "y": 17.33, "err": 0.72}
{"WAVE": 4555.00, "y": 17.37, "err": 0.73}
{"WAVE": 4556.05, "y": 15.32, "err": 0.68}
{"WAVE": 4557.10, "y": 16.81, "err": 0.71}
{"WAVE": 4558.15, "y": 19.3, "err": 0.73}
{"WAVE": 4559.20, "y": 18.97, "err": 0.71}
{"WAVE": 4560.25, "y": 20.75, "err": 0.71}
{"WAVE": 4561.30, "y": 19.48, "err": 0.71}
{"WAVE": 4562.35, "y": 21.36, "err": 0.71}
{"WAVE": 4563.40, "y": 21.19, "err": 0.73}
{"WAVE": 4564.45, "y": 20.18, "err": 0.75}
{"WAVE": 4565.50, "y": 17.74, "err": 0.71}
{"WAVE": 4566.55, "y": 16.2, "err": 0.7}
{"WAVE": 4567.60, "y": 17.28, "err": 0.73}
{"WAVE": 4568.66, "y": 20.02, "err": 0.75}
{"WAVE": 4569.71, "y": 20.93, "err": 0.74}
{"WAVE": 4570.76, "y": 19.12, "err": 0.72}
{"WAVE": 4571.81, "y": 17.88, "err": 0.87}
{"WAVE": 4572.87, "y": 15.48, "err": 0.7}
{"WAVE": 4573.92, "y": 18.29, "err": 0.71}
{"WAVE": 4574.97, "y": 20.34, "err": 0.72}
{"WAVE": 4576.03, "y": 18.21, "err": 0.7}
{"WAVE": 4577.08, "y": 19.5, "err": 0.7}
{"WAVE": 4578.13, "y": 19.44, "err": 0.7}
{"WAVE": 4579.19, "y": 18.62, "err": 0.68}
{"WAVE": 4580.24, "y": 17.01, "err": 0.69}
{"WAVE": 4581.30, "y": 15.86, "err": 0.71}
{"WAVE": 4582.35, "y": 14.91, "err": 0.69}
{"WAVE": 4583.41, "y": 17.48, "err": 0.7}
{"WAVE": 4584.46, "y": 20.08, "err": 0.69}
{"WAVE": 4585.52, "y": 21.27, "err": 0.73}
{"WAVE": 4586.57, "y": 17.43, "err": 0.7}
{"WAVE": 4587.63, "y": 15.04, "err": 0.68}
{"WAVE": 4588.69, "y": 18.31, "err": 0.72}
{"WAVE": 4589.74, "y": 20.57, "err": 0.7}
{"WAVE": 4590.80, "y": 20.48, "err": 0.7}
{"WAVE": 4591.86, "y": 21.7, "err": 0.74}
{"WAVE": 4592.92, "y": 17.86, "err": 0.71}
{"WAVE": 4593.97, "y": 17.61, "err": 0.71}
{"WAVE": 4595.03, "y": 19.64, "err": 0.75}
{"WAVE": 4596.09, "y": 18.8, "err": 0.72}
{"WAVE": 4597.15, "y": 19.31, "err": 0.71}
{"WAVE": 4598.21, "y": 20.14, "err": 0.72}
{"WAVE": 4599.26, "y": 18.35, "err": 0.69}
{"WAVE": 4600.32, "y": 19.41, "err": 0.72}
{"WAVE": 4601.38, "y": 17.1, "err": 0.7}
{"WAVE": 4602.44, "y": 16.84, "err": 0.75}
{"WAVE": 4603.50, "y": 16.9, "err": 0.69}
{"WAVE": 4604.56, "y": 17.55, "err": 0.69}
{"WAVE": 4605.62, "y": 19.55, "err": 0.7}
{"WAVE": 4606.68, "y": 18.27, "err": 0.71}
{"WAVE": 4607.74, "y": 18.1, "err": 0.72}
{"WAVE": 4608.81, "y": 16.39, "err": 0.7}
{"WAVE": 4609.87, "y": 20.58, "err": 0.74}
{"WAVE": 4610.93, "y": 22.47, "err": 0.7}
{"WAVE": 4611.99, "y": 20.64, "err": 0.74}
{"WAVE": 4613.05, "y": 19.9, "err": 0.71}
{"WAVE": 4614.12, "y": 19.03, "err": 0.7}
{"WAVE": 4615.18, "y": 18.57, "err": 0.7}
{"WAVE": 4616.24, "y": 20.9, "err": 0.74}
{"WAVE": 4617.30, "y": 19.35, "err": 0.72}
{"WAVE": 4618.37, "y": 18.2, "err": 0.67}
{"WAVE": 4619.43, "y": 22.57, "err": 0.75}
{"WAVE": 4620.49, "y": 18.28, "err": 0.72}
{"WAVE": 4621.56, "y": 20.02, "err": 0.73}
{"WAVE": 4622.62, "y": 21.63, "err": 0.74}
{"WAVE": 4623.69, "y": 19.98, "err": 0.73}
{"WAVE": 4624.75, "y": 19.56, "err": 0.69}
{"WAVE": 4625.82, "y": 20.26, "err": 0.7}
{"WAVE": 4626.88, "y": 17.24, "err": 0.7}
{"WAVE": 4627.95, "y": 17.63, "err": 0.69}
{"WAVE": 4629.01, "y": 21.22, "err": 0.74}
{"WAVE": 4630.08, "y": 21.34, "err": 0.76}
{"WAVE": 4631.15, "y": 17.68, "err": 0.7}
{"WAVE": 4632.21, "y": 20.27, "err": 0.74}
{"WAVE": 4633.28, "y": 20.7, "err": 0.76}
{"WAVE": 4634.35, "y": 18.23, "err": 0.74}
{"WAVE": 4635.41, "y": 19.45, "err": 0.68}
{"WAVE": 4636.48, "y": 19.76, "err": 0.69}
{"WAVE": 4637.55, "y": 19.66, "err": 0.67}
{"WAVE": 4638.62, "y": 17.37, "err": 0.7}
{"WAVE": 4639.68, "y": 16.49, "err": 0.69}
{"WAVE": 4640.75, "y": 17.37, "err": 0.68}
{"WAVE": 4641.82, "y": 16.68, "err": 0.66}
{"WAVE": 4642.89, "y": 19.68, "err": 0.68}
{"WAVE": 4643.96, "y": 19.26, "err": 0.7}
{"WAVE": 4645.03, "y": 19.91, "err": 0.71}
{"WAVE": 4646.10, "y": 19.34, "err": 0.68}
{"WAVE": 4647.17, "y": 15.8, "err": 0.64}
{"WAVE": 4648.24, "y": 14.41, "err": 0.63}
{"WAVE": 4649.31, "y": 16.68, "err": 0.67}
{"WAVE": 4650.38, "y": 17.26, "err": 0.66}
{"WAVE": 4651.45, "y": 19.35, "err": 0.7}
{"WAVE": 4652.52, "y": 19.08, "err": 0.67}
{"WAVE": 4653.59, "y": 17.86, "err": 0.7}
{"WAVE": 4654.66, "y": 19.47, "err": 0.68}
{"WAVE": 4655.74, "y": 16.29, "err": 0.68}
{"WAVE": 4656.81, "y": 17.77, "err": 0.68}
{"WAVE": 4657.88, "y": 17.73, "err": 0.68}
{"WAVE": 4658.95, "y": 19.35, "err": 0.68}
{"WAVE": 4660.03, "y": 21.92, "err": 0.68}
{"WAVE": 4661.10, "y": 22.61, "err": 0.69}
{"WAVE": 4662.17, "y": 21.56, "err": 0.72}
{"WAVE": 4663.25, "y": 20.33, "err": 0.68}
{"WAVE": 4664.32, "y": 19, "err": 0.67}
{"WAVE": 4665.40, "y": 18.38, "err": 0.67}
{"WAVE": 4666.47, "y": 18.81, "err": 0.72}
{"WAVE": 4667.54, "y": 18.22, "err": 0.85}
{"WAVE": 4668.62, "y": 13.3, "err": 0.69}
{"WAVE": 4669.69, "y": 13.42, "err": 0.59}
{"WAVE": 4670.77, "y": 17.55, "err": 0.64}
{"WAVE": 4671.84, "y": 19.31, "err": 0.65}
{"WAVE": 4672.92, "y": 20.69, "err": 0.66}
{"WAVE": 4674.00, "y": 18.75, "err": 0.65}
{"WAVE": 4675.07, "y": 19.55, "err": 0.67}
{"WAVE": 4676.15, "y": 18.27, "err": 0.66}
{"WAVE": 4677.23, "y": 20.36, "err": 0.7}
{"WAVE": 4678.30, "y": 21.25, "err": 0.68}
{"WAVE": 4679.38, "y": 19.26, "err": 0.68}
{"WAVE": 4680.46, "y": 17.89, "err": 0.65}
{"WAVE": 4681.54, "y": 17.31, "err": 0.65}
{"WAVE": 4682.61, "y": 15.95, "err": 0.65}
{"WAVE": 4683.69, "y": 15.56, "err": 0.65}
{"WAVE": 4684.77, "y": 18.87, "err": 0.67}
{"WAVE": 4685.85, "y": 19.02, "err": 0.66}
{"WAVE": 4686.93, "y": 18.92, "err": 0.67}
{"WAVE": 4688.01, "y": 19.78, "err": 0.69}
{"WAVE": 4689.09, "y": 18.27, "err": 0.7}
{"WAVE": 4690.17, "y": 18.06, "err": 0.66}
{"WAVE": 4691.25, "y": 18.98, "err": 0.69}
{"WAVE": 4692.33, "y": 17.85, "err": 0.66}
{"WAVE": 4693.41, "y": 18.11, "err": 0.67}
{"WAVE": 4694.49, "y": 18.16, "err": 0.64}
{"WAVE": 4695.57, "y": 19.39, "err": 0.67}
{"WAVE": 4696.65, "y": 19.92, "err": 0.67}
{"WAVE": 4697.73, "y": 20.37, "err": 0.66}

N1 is 1.7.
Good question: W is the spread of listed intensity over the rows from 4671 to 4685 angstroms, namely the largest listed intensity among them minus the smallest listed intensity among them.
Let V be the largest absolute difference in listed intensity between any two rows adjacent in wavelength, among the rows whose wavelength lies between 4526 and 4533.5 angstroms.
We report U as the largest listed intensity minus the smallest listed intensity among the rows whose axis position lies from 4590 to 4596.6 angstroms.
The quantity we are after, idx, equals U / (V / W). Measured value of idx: 9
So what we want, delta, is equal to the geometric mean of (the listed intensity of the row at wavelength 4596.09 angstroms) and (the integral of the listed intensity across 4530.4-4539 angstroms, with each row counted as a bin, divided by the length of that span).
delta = 16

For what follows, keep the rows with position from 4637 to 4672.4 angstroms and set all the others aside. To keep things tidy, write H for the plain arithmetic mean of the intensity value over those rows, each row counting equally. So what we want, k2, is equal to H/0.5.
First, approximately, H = 18.2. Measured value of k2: 36.4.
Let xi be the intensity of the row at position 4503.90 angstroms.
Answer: 18.33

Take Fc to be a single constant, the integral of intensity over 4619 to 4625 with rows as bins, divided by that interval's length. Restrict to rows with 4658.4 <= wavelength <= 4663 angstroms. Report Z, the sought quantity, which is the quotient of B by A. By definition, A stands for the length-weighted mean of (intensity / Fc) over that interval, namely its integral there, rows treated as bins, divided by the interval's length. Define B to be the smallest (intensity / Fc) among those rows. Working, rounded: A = 1.05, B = 0.95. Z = 0.910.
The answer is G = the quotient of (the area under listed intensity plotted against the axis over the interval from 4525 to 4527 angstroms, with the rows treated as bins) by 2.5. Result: 12.9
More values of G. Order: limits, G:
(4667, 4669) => 12.8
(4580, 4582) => 13.0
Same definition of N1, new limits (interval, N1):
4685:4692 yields 0.4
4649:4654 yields 0.9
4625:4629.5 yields 1.7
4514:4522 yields 1.2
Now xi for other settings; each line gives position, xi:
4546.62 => 16.95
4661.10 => 22.61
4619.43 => 22.57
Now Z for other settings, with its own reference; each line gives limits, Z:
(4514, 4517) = 0.903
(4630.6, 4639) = 0.906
